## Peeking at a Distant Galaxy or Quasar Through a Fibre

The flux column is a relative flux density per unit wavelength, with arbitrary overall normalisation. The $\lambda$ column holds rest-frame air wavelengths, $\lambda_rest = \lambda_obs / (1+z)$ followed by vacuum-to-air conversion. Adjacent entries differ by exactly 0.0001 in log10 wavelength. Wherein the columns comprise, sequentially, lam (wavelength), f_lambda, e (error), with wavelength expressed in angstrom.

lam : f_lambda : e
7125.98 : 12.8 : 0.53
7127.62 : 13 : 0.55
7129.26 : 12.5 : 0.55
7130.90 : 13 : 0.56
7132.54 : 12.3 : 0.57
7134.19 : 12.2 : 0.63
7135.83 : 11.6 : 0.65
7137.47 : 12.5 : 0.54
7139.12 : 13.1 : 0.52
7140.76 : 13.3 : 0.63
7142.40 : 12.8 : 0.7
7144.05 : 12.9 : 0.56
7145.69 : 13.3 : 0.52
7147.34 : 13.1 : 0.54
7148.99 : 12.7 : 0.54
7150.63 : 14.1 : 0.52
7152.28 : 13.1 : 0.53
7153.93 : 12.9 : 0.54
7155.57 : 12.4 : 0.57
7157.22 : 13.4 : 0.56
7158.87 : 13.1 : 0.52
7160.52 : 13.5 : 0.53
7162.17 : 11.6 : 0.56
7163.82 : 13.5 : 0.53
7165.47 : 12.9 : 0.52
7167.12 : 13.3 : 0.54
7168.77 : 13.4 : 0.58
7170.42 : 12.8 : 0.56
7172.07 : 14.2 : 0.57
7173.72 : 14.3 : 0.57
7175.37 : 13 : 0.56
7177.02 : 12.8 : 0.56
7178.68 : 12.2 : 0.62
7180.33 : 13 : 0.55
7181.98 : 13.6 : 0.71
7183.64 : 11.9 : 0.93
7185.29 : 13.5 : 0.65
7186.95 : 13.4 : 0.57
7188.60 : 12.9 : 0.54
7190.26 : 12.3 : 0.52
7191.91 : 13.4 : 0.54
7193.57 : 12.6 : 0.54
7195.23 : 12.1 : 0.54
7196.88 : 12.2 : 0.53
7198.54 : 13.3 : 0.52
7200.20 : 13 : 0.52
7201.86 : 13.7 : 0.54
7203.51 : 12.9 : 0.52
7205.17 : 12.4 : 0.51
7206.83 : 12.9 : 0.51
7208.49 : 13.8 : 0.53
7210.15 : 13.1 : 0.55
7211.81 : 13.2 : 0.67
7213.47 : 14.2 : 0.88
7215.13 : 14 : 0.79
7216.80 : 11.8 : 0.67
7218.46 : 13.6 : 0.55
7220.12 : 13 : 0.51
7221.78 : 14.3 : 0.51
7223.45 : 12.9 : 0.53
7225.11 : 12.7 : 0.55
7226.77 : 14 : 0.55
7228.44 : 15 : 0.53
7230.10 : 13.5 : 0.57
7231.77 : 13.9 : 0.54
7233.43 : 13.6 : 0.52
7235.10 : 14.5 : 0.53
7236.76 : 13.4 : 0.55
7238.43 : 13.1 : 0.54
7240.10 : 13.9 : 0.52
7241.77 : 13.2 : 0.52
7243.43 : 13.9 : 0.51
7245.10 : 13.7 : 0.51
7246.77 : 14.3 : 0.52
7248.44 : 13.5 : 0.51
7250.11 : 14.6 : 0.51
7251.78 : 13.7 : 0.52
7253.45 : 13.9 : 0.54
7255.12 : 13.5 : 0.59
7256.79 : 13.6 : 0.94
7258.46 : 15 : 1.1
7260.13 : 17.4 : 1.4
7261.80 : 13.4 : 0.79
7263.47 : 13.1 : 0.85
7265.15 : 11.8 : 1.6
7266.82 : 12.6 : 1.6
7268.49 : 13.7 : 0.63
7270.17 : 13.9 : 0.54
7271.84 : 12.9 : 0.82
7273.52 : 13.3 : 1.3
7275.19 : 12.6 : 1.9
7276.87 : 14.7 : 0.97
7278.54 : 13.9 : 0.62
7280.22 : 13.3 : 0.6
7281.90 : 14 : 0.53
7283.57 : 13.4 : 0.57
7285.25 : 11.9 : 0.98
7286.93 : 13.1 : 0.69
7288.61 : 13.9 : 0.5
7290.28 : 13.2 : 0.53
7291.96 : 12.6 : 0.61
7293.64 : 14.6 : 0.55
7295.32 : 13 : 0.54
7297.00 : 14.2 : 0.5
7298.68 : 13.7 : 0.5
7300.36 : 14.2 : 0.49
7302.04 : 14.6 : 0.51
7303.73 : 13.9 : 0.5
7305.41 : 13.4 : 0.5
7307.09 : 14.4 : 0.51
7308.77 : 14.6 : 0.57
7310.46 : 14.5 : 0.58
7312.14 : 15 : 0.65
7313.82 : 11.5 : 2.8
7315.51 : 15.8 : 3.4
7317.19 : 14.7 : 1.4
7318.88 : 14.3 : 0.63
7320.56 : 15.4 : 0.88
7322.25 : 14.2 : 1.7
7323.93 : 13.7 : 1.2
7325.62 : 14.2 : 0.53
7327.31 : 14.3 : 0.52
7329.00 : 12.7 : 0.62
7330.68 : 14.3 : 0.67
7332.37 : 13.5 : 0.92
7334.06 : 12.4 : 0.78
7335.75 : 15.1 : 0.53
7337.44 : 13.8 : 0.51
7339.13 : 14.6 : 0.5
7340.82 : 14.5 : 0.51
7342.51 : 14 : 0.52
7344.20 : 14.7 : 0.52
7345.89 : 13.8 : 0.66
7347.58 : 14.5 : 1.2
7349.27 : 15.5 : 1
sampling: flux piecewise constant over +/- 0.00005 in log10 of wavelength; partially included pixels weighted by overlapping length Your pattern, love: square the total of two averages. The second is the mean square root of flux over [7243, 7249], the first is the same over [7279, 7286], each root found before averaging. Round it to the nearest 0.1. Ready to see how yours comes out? 54.0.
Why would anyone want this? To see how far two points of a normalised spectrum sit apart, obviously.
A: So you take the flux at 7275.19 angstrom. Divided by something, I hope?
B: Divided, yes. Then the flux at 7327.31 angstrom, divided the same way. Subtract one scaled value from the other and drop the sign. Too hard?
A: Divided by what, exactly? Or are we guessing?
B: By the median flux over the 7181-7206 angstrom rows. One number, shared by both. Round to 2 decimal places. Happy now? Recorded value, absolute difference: 0.13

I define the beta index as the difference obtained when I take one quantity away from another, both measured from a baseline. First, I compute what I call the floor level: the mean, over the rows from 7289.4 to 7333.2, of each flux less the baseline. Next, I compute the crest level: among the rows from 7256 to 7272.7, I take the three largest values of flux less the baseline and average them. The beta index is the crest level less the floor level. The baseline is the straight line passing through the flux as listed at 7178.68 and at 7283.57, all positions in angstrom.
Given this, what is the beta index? 1.97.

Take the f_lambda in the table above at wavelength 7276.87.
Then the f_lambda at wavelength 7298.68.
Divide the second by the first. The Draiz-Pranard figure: 0.93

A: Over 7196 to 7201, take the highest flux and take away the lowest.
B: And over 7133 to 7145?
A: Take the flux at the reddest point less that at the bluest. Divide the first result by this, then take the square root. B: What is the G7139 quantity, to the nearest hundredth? 1.25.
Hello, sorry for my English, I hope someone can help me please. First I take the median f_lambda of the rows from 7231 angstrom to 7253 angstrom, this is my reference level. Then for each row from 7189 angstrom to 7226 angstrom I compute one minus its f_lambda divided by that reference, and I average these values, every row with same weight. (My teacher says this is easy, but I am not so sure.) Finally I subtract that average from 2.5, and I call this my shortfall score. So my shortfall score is 2.45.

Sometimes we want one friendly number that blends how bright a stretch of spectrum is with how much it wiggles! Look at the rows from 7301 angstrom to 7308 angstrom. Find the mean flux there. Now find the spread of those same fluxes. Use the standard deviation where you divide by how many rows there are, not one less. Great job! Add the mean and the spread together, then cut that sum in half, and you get 7.27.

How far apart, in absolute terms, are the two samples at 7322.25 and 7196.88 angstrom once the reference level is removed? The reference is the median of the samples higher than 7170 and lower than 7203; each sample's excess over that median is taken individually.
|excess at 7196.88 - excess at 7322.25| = 2.0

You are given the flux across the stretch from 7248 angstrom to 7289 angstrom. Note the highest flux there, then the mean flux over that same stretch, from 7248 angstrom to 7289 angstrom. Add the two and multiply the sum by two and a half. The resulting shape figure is 77.6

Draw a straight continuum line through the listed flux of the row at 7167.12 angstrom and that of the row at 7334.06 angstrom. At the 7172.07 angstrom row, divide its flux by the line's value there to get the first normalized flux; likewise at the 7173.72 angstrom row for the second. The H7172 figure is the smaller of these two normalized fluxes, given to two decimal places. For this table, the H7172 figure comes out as 1.07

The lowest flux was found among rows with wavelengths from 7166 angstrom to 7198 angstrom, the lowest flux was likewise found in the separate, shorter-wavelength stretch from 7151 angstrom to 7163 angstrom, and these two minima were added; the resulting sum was 23.5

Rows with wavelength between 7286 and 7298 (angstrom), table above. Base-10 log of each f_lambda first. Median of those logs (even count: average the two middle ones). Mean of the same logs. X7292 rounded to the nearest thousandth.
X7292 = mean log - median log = 0.010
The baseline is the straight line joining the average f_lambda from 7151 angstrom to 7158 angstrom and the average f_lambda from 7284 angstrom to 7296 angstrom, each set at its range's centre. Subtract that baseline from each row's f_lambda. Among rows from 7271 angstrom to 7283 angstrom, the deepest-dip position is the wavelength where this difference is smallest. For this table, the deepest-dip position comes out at 7275.19 angstrom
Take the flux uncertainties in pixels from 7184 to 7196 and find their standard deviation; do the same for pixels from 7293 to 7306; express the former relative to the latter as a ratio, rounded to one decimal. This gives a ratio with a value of 2.0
